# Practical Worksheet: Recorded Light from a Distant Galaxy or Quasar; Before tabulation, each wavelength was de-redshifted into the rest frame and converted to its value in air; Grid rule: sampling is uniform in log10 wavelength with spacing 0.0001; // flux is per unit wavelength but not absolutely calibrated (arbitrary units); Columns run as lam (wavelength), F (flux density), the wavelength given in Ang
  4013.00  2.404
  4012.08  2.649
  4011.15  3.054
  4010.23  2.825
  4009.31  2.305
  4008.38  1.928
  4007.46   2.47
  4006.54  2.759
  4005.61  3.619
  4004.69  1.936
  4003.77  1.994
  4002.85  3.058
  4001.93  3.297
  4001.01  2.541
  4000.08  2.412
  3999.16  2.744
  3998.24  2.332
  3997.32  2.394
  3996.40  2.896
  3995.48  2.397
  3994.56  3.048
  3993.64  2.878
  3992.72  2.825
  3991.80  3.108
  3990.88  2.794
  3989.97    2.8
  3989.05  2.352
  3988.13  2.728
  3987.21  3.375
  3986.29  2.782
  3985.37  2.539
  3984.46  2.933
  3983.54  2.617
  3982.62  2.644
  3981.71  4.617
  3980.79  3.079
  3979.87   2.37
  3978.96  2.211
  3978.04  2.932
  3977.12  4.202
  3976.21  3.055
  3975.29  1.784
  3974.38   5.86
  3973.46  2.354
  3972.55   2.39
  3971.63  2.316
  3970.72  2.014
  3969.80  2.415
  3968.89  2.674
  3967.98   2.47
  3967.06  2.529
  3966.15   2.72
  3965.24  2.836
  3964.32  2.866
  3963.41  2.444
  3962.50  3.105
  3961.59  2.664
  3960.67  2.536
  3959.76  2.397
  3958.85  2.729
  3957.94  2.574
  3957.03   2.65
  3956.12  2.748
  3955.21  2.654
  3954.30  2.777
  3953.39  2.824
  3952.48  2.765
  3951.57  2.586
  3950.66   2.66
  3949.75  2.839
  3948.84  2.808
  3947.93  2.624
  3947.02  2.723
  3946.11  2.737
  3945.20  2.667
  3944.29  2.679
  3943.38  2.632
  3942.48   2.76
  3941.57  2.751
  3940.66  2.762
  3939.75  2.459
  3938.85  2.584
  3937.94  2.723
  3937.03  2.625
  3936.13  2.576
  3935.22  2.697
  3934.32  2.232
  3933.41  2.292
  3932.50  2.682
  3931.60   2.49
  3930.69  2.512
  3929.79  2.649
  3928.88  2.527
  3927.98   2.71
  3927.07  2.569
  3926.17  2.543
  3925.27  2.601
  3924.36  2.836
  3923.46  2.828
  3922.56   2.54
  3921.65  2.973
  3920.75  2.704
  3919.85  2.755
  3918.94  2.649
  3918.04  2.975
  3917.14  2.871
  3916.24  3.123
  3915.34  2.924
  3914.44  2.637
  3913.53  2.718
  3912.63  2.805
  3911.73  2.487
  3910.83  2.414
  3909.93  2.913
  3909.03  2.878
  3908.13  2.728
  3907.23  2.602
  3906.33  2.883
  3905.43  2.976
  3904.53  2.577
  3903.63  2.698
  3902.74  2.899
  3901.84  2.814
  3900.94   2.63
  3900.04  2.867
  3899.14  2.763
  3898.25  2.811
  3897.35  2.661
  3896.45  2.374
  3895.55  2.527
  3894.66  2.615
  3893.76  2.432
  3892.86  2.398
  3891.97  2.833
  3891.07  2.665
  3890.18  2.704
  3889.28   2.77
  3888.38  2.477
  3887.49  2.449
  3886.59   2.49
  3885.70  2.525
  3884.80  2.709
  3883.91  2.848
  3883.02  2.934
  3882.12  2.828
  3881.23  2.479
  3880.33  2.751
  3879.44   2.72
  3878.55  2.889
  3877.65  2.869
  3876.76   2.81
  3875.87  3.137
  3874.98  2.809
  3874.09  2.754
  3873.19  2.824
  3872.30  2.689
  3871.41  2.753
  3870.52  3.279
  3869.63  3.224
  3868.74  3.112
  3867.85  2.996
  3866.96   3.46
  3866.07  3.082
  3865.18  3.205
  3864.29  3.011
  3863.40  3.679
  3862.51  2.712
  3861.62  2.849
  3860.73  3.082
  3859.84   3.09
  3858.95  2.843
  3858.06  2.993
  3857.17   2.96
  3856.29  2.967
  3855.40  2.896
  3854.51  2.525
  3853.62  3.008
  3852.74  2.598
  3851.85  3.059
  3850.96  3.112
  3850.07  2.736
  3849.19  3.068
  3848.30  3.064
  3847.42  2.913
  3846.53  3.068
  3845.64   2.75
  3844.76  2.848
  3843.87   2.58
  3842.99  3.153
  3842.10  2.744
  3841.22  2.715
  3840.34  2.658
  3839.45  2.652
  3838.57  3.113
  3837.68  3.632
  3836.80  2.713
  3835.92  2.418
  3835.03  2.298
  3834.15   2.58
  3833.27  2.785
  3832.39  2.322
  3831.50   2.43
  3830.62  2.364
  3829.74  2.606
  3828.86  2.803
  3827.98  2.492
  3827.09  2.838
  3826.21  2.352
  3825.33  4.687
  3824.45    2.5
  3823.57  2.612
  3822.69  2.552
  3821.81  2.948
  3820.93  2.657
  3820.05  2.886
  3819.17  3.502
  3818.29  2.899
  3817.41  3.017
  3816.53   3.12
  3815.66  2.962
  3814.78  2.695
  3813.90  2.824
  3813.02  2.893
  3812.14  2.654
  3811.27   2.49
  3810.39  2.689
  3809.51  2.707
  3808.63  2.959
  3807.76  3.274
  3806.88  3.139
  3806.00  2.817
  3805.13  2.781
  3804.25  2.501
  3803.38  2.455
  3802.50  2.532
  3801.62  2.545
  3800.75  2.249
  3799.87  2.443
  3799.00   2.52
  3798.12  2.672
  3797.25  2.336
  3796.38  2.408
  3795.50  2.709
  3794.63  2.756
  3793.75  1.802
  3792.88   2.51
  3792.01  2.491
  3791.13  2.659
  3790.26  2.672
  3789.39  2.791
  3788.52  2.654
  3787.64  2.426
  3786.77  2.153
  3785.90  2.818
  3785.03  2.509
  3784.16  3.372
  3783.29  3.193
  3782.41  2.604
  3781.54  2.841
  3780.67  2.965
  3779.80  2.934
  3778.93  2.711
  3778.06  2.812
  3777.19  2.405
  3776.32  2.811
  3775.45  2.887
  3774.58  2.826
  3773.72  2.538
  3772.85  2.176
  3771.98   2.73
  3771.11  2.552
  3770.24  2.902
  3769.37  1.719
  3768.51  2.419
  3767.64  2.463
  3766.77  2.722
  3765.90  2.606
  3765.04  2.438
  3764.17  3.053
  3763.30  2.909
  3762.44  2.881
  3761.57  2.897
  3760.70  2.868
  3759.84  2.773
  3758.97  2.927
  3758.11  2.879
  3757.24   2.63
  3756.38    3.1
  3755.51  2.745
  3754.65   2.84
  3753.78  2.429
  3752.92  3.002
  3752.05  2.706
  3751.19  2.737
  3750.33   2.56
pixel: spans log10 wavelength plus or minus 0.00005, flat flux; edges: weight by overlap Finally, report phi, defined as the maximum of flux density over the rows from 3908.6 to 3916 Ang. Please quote 2.924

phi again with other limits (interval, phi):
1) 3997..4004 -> 3.297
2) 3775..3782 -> 2.965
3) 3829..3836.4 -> 2.785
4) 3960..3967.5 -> 3.105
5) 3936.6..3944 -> 2.762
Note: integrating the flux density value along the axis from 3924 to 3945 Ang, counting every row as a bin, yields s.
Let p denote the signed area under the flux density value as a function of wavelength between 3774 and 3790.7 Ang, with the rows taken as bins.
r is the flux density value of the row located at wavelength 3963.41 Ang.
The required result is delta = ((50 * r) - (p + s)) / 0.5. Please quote 43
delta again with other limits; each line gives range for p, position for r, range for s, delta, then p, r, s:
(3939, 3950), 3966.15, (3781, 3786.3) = 182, 30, 2.72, 15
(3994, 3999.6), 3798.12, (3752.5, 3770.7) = 139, 15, 2.672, 50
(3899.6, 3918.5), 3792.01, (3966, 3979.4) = 69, 53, 2.491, 37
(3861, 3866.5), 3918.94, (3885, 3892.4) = 192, 17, 2.649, 19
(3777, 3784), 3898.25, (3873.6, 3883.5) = 186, 20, 2.811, 28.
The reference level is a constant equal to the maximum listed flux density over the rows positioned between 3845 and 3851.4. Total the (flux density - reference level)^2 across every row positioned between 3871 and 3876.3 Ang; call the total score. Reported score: 0.6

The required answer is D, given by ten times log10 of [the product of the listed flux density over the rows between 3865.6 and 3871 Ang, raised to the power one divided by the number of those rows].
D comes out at 5.04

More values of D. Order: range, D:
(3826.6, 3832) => 4.12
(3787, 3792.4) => 4.17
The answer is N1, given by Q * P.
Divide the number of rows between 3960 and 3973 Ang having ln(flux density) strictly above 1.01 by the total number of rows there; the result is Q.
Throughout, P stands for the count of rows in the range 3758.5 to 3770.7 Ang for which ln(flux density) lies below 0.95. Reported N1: 0.9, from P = 4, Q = 0.21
